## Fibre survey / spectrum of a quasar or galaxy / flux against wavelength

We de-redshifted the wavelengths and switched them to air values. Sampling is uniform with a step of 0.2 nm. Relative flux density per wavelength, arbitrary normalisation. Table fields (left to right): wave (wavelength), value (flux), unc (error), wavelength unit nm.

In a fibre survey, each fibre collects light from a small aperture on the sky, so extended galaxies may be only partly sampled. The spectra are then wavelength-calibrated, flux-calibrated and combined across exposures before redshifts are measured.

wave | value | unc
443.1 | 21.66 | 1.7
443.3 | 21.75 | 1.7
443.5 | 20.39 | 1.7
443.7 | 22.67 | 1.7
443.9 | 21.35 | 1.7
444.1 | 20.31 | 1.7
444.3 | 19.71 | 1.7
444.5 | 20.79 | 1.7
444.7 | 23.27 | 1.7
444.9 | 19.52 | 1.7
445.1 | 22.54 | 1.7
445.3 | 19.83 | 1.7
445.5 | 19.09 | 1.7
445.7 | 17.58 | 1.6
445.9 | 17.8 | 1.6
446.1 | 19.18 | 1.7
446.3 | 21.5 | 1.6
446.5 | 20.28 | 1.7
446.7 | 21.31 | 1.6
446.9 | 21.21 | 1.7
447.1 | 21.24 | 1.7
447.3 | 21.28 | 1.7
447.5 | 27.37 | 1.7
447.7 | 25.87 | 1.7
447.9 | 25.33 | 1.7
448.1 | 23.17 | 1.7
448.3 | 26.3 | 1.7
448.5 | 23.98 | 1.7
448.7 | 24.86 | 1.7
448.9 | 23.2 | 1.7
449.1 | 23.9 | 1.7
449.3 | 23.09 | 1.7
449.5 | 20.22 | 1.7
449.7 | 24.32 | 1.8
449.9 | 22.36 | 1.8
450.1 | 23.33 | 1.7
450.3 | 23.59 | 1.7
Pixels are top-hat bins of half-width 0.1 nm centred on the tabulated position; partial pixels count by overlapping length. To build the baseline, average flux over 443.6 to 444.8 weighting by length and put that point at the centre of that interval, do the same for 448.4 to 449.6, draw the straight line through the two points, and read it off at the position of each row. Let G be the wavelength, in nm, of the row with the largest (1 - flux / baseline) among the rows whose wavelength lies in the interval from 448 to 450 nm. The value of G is 449.5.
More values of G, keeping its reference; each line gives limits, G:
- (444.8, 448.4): 445.7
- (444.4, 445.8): 445.7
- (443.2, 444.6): 444.3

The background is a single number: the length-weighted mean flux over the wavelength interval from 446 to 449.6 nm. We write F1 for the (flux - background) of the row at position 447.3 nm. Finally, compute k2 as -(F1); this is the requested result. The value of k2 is 2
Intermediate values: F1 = -1.7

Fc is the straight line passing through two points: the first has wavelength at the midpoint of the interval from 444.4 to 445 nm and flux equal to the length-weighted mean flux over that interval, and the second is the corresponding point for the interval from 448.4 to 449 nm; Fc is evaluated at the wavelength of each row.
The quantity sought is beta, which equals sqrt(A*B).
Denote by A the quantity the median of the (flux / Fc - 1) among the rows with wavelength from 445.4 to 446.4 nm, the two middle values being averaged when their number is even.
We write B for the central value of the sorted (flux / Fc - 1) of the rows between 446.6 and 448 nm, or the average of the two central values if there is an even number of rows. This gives 0.088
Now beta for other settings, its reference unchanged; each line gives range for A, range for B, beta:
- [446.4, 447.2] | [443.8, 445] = 0.035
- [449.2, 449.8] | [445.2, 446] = 0.093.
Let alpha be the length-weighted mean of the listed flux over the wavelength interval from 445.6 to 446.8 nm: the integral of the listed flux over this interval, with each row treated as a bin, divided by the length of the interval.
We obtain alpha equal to 19.6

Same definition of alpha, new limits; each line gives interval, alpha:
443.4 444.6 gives 20.9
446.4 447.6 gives 22.1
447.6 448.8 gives 24.9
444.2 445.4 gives 20.9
